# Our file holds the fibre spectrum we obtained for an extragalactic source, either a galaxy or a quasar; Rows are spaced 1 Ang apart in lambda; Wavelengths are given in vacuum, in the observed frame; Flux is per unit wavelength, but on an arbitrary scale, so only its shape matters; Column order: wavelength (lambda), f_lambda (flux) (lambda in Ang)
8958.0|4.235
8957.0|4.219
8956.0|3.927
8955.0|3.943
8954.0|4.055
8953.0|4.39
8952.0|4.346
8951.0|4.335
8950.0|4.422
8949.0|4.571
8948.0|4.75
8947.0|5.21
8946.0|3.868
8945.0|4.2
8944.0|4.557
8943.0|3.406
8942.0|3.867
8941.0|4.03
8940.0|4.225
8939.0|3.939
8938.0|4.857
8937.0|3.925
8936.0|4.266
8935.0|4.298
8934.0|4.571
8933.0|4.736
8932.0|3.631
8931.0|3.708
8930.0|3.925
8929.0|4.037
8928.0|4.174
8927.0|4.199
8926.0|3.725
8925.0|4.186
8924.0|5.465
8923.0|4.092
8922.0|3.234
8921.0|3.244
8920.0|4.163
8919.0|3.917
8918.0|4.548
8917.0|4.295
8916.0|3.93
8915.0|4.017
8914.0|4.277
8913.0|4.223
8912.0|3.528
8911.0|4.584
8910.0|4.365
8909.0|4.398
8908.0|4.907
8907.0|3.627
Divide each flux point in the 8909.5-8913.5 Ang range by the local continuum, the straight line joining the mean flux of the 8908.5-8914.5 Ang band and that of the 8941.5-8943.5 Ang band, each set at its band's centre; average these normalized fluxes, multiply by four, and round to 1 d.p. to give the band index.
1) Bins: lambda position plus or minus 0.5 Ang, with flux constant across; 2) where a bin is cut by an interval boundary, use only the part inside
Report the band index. 3.9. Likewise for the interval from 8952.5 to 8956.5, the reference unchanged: 4.8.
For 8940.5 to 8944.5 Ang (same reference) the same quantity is 4.4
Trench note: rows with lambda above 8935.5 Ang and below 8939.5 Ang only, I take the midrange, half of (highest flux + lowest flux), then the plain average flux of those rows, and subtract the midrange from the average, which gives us -0.14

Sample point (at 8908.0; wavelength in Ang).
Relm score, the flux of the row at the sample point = 4.907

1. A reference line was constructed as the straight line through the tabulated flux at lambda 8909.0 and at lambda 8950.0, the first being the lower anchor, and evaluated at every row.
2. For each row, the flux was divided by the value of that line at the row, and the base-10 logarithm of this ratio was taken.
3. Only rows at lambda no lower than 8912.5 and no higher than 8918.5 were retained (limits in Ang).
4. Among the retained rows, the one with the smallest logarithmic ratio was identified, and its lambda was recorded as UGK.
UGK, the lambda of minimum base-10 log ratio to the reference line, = 8916.0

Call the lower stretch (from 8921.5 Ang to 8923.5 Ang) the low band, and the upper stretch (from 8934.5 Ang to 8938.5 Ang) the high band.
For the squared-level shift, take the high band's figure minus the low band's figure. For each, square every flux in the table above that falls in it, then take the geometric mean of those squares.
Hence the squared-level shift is 5.5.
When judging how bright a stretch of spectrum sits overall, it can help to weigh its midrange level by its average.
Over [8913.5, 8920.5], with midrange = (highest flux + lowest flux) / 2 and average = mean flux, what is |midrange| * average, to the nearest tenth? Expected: 17.6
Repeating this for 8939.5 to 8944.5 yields 16.0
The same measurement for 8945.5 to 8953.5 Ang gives 20.4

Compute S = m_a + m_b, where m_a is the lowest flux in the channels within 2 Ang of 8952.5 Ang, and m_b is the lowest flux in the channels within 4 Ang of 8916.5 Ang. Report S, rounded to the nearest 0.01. 7.97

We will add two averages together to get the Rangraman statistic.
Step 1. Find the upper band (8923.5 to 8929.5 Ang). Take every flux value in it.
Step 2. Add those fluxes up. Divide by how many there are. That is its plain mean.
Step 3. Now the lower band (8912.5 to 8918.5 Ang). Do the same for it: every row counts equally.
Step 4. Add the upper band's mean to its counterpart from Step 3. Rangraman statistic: 8.51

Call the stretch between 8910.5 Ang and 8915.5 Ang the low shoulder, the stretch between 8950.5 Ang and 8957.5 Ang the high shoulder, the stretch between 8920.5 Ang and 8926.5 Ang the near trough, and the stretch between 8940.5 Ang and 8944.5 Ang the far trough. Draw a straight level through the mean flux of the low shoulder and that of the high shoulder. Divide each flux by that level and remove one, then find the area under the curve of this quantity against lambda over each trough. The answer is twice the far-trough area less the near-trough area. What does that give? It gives -0.2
